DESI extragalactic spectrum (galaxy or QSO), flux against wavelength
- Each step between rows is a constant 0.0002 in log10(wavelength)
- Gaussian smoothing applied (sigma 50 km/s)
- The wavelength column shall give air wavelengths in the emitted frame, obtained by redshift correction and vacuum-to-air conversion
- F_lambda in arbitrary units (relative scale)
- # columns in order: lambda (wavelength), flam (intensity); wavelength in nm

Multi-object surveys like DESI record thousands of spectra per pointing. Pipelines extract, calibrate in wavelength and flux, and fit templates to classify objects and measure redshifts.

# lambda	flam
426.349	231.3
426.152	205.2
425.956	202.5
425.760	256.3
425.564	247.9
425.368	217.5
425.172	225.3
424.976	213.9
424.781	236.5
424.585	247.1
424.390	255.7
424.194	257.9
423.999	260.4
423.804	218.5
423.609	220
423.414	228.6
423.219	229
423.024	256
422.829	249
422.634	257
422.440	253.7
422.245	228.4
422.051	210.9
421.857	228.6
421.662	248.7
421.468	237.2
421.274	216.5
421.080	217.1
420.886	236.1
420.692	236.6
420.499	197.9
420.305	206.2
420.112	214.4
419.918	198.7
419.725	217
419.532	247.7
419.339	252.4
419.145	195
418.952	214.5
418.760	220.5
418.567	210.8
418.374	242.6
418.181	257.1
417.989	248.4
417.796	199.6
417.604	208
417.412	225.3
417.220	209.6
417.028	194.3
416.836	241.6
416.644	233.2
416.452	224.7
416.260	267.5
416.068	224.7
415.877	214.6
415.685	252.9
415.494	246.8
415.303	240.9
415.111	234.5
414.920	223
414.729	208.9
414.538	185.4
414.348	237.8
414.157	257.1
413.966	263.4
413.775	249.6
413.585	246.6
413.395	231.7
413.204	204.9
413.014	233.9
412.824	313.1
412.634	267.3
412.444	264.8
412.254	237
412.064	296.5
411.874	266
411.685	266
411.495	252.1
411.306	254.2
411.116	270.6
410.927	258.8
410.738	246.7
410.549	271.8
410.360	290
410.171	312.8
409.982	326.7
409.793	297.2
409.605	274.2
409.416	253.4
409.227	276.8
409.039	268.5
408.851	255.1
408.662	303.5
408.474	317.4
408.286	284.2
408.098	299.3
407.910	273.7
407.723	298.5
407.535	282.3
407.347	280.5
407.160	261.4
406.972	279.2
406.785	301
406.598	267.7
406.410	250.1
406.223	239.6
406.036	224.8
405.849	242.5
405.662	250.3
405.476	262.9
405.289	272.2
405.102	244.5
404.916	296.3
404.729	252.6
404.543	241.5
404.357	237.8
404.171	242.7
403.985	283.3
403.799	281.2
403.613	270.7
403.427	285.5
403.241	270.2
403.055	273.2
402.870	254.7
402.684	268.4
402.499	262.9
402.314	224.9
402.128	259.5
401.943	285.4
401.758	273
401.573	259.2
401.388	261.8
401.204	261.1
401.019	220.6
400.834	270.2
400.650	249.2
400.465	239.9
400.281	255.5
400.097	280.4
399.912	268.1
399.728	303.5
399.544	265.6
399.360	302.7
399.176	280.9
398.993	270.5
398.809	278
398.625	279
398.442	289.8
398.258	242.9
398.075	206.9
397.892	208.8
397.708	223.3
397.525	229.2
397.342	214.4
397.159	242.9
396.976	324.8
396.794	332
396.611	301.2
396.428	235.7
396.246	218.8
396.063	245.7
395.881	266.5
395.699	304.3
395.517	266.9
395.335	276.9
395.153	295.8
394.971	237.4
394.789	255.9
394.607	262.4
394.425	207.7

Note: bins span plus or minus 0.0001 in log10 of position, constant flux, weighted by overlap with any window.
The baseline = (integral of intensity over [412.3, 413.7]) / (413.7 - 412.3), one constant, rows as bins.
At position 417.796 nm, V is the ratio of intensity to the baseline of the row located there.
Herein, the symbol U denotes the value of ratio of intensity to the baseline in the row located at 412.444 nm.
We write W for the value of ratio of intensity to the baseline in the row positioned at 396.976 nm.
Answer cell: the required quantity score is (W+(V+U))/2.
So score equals 1.570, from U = 1.05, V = 0.79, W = 1.29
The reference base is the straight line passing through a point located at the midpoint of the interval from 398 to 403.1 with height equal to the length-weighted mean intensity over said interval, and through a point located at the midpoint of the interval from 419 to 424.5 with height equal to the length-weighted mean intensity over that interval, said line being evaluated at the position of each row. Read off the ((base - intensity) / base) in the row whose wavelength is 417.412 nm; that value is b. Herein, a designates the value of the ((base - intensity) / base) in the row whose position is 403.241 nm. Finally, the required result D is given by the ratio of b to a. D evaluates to -1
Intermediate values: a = -0.04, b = 0.05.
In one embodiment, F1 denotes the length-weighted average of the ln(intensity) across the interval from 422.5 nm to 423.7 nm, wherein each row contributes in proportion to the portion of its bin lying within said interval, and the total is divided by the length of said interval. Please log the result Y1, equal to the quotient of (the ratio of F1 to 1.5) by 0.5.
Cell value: 7.31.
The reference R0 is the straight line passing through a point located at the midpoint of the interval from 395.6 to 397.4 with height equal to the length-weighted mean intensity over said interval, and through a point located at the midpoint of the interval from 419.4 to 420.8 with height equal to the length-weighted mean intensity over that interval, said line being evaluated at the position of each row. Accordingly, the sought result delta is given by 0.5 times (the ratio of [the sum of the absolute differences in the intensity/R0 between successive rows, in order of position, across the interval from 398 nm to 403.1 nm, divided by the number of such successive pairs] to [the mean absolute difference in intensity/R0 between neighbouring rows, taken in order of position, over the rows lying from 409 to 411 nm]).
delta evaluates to 0.51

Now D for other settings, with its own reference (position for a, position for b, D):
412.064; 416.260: 1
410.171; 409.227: 0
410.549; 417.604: -1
